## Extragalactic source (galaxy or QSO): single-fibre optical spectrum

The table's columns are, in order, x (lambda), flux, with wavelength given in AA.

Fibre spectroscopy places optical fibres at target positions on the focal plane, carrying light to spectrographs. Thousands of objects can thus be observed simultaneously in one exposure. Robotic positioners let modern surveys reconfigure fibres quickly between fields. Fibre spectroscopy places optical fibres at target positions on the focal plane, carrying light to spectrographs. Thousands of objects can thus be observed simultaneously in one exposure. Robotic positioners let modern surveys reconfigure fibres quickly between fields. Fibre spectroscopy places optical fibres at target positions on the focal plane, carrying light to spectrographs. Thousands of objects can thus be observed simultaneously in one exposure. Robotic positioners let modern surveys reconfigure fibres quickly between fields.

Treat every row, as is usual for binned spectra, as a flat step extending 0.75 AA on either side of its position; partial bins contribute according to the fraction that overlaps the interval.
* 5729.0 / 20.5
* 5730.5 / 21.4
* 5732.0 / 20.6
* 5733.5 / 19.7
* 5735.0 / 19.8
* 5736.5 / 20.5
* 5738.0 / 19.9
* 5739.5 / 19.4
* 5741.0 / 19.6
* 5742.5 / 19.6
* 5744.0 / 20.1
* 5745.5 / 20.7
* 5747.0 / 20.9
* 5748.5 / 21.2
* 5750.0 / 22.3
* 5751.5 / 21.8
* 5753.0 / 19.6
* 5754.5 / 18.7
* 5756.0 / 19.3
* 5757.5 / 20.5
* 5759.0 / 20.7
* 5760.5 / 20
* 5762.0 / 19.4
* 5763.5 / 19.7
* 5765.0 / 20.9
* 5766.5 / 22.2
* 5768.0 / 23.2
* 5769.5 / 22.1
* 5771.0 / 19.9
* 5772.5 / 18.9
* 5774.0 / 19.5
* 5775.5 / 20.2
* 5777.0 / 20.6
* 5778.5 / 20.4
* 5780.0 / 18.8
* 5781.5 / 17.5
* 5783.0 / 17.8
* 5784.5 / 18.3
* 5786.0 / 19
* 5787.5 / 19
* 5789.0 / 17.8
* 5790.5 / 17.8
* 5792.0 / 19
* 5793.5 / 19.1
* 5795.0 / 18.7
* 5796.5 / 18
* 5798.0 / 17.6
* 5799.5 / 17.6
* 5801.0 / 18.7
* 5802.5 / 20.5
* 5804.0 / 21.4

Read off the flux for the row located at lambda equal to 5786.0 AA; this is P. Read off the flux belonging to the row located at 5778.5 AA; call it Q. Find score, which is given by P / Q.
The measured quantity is 0.93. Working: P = 19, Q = 20.4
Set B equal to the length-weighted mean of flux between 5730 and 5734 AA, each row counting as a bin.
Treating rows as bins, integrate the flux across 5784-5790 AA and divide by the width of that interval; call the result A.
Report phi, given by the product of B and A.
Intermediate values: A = 18.5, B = 20.6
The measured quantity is 381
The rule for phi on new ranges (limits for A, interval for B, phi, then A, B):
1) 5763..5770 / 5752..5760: 430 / 21.7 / 19.8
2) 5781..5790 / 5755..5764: 363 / 18.2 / 19.9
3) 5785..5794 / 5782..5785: 334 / 18.6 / 18.0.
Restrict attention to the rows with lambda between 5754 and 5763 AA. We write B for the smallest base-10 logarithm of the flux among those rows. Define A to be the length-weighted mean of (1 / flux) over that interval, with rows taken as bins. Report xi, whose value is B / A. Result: 25.1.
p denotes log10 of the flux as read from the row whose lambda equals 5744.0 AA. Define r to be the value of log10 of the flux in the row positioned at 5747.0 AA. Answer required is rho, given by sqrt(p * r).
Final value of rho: 1.31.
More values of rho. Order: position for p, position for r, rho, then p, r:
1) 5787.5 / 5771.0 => 1.29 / 1.279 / 1.30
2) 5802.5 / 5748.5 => 1.32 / 1.312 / 1.33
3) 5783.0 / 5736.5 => 1.28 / 1.250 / 1.31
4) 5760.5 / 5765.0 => 1.31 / 1.301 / 1.32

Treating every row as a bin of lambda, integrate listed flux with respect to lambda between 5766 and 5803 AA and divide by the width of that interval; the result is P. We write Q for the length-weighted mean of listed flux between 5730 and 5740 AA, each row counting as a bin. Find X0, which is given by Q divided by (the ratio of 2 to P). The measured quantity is 194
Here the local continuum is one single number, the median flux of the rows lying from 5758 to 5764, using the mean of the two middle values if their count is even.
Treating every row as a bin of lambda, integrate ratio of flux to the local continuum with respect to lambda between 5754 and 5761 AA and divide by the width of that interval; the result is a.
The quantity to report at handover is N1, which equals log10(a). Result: 0.00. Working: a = 1.00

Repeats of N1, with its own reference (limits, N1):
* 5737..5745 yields 0.00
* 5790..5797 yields -0.03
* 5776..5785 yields -0.02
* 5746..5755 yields 0.02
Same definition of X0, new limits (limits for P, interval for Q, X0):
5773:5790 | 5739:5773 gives 194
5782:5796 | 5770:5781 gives 183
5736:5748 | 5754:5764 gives 199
